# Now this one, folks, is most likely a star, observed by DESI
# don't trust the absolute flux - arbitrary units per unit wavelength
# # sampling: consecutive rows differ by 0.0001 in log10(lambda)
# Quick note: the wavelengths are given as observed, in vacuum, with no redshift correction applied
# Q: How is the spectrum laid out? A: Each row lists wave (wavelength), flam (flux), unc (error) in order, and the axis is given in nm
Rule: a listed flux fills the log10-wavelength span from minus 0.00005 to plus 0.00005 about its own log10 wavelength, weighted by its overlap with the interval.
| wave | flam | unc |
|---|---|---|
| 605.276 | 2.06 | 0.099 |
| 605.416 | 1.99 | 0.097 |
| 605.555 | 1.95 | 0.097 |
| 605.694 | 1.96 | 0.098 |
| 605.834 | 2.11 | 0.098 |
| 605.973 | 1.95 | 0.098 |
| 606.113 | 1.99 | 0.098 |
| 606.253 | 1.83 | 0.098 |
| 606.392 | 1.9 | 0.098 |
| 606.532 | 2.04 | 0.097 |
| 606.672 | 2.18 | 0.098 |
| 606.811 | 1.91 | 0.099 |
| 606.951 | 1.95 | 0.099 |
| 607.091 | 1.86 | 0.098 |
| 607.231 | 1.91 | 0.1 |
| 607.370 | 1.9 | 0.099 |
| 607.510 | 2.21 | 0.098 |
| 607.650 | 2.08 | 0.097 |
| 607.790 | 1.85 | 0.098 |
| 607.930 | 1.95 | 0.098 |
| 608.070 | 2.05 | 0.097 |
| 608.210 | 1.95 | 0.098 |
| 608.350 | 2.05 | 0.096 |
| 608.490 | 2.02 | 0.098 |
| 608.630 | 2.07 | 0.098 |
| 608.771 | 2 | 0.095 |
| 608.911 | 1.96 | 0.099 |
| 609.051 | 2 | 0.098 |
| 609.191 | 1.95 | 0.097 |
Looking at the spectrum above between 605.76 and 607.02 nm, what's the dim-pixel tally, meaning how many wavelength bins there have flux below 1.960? 5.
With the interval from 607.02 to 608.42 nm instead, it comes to 6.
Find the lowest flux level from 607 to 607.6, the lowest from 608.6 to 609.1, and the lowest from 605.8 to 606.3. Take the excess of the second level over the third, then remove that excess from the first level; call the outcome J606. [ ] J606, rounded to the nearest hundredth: 1.73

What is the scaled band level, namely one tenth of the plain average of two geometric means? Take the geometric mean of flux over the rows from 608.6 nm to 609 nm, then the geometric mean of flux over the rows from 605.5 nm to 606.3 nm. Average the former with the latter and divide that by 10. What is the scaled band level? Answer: 0.199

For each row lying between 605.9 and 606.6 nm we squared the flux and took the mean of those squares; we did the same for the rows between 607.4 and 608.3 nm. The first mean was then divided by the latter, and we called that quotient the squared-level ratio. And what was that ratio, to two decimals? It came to 0.93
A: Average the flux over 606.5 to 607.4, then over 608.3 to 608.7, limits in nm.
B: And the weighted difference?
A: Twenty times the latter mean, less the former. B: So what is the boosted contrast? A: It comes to 39.0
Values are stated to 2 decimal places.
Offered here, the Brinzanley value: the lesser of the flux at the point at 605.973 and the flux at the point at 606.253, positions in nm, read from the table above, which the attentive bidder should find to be 1.83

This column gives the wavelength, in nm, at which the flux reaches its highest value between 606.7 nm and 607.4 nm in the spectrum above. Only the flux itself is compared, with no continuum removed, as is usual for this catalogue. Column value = 606.951 nm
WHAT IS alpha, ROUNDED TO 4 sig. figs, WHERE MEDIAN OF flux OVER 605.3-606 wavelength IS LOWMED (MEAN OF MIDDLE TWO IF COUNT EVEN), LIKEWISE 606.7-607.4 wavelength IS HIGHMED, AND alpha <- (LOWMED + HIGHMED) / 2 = 1.935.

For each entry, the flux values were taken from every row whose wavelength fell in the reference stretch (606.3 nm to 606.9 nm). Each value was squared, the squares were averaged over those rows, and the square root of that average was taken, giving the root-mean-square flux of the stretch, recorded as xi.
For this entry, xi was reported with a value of 2.01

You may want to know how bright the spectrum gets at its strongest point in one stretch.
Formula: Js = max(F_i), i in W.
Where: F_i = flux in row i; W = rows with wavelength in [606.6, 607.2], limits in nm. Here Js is 2.18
